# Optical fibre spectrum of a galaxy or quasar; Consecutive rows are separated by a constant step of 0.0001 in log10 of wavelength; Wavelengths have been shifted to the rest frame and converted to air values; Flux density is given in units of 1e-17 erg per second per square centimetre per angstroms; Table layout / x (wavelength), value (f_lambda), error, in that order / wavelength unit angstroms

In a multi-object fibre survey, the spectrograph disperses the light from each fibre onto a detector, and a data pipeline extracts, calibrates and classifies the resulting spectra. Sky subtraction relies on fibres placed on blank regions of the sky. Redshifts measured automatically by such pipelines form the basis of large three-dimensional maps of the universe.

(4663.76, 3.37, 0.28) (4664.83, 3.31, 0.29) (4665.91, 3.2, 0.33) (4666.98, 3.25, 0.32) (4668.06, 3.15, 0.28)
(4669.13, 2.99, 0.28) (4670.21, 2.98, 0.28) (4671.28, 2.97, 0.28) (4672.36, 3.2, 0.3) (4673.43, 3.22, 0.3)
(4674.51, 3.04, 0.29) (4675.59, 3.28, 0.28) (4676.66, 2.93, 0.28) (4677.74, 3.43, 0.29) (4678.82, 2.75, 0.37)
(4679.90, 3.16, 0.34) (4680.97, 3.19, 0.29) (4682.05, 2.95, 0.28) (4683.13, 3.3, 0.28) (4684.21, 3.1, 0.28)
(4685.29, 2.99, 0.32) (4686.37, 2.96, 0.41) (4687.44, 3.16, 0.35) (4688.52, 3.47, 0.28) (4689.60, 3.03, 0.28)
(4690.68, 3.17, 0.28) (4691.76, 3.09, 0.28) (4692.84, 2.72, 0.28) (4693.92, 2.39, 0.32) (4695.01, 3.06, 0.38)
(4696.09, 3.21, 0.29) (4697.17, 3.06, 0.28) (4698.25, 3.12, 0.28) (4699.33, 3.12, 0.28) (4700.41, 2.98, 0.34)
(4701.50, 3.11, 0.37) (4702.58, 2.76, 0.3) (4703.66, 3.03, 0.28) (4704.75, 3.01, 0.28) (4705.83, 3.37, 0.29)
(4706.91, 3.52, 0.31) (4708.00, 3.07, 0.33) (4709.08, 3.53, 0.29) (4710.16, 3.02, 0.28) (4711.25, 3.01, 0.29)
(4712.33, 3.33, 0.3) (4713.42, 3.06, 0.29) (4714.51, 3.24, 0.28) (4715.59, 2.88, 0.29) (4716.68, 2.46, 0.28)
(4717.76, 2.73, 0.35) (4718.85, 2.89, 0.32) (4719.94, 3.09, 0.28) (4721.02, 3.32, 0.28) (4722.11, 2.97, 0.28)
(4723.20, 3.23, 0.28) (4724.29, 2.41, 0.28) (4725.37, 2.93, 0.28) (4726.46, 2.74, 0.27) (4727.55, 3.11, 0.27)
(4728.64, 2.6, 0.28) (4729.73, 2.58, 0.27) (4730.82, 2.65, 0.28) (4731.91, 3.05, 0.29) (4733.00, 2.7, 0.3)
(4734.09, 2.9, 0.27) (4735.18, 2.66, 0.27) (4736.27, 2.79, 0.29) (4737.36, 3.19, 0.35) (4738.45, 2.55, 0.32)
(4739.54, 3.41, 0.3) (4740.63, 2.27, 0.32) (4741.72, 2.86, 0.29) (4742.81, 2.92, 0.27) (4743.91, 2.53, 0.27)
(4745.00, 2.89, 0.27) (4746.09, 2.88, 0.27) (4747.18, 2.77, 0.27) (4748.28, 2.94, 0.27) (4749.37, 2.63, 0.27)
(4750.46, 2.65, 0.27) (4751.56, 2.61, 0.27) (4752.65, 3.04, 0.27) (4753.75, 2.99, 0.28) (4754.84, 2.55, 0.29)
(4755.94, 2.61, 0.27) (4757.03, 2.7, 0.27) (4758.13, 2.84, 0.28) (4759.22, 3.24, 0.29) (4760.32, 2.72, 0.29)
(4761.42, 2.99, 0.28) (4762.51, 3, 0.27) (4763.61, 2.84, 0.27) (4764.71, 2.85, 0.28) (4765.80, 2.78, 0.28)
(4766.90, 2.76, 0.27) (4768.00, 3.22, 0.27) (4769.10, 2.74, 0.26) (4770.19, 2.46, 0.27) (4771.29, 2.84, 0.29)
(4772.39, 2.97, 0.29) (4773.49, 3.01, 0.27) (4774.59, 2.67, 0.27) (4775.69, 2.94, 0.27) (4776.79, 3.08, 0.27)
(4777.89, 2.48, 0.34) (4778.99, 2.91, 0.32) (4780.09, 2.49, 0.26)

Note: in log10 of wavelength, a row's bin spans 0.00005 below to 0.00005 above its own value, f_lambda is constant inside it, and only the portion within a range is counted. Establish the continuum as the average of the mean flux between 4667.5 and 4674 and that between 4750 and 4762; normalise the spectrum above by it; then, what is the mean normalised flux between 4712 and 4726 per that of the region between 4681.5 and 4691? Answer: 0.95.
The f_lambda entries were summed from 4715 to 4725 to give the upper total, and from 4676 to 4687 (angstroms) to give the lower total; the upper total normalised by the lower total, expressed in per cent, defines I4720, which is 84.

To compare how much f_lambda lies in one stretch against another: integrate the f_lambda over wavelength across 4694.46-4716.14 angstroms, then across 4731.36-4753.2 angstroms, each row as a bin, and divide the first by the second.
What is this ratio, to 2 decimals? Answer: 1.10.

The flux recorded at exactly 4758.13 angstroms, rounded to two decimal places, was 2.84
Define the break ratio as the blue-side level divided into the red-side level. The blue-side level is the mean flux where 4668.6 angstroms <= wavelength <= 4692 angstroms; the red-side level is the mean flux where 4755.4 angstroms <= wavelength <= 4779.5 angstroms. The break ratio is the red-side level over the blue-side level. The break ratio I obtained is 0.92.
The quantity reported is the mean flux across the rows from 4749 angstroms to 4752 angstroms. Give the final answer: 2.63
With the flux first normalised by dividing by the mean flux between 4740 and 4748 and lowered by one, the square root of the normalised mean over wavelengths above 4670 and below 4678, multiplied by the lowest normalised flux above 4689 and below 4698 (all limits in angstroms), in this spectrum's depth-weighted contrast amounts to -0.048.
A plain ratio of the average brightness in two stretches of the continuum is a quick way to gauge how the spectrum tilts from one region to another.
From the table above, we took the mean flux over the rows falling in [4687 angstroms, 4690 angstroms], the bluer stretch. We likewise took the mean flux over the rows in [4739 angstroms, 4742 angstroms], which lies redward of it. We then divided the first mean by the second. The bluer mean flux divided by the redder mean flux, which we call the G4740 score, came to 1.13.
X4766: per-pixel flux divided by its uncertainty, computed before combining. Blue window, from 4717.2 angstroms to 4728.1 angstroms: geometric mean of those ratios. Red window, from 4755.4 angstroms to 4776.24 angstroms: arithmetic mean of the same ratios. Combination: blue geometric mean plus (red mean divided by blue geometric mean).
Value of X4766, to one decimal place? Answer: 11.2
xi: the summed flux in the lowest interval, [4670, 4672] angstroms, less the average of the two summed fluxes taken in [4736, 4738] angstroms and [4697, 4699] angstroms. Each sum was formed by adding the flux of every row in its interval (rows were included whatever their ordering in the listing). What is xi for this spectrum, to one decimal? -0.1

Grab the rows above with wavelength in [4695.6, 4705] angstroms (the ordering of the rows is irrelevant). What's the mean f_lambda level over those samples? 3.04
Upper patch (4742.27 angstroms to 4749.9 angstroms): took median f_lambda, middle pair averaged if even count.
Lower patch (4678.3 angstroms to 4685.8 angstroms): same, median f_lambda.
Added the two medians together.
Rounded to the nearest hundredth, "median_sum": 5.98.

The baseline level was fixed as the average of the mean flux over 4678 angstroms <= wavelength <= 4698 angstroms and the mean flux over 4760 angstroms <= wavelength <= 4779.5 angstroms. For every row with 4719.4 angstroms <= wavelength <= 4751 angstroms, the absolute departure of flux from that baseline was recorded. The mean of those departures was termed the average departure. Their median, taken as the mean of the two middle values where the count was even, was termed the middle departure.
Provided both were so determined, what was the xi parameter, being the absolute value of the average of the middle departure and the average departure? 0.24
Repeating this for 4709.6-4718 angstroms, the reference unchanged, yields 0.19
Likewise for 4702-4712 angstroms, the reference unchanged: 0.18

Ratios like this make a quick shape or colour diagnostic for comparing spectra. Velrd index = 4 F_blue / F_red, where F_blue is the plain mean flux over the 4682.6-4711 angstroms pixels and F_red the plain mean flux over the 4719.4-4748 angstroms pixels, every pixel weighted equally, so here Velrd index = 4.34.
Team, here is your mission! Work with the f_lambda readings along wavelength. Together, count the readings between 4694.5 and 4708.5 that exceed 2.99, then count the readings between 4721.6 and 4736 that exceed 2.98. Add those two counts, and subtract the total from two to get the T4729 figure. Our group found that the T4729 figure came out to -12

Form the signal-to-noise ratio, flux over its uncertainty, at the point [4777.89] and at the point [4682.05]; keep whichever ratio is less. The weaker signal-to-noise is 7.3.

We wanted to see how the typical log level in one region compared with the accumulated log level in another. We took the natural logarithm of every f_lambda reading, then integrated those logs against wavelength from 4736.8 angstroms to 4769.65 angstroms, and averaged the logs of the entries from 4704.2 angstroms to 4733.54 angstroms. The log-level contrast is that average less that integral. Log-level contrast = -33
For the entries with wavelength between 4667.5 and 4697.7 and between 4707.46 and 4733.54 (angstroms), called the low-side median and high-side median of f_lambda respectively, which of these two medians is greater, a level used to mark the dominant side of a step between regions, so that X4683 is 3.075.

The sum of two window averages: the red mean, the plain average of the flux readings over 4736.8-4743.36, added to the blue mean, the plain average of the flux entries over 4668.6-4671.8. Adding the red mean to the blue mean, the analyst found 5.85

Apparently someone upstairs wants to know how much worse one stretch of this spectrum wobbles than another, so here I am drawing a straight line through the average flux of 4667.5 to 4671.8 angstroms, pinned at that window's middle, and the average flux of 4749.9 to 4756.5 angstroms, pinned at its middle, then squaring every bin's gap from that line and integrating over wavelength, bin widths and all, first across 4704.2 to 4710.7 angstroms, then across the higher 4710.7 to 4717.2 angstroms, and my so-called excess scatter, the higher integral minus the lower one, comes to -0.57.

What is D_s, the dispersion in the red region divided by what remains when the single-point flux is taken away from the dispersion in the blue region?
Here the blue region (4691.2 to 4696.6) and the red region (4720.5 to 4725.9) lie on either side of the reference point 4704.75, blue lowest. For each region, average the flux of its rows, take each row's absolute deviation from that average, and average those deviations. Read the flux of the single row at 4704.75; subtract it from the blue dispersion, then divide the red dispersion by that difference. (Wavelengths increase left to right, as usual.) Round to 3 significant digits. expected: -0.0885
